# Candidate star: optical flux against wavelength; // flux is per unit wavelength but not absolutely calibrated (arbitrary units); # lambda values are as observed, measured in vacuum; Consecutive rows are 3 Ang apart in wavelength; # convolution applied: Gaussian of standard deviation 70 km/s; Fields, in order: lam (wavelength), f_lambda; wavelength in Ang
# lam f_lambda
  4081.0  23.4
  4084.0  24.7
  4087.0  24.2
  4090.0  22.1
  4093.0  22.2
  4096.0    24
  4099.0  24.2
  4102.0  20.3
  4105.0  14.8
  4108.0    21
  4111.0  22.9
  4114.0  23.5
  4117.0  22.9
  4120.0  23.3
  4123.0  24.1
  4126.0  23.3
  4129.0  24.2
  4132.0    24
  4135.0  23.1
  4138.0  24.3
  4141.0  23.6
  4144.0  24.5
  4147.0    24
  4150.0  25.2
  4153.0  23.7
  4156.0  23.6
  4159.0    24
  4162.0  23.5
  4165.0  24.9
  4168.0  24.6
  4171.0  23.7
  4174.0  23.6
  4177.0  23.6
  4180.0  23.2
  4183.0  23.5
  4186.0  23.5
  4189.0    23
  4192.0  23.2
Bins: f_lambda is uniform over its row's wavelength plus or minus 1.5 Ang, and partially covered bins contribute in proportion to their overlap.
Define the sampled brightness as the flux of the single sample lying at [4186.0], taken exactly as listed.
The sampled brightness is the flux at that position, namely 23.5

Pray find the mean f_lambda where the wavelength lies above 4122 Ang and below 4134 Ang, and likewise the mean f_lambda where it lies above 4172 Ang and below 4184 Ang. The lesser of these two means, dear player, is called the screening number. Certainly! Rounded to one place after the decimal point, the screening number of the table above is 23.5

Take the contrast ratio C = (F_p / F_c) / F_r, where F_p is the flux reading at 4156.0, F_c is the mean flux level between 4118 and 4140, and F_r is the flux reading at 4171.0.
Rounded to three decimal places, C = 0.042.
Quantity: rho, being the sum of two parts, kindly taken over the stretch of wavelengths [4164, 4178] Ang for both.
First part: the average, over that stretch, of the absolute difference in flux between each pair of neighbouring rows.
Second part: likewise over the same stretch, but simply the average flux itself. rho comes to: 24.4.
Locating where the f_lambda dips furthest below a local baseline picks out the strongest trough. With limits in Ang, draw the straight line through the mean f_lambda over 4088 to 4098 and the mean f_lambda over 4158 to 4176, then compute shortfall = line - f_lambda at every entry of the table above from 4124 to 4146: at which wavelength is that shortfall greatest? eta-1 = 4135.0 Ang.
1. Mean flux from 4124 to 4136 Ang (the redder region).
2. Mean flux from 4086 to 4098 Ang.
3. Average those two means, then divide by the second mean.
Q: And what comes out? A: 1.01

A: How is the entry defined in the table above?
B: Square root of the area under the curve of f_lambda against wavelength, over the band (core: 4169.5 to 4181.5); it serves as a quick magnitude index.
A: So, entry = 16.8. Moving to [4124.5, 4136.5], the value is 16.8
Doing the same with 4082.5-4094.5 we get 16.7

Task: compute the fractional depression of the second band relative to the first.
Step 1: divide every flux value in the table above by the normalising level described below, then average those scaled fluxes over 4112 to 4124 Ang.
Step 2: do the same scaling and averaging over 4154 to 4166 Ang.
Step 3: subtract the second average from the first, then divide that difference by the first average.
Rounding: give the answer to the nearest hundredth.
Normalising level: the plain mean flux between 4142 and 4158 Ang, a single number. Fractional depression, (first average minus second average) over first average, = -0.02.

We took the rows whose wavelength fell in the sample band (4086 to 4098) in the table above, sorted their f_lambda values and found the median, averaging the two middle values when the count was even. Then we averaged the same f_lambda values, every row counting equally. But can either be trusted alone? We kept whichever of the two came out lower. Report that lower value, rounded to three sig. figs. 23.1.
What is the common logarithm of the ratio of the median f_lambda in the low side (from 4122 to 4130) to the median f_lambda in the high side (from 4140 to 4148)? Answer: 0.002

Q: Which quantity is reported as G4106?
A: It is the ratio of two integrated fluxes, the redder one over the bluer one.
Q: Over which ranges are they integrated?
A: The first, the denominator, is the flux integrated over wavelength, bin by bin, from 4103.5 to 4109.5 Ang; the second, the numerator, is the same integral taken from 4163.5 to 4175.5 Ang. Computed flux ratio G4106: 2.7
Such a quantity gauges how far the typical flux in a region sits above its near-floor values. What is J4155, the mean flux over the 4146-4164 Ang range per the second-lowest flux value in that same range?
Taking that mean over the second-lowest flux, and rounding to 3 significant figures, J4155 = 1.02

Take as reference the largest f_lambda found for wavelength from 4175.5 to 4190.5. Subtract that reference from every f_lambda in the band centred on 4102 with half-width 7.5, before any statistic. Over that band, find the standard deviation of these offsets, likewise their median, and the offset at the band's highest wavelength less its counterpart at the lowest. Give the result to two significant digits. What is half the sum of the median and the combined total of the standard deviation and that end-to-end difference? -1.1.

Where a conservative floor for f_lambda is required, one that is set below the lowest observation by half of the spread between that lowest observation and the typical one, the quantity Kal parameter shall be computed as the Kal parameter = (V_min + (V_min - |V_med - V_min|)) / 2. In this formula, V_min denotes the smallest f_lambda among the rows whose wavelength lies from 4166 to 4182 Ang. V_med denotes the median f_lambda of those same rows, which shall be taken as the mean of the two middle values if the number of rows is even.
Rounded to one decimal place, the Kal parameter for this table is 23.0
